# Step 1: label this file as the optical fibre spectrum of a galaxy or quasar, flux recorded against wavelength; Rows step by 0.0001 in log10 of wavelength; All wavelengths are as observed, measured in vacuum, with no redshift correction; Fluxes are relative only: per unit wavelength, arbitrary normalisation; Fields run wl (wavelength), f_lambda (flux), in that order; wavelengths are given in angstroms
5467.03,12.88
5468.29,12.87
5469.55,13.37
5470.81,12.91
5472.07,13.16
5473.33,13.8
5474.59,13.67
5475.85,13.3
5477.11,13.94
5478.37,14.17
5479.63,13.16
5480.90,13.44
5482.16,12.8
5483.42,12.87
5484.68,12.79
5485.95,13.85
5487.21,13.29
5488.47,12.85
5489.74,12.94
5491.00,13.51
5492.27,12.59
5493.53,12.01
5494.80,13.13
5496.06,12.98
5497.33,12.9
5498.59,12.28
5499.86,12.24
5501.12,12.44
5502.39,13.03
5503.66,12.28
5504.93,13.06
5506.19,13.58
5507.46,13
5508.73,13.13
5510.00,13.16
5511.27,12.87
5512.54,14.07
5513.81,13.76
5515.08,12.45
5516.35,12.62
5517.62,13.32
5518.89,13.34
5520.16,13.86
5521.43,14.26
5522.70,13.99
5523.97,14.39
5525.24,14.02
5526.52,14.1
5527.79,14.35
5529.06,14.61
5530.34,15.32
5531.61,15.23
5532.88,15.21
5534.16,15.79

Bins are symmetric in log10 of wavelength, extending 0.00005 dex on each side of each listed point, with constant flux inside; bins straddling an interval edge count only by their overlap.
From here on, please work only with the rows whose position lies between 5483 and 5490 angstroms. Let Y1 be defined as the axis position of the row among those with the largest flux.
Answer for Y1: 5485.95 angstroms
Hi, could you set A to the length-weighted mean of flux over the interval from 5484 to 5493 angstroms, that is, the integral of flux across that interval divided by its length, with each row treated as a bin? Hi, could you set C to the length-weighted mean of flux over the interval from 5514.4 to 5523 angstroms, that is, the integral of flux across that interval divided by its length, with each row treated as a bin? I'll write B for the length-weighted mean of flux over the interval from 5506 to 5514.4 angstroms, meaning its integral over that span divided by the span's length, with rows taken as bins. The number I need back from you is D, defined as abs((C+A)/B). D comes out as 1.99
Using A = 13.1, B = 13.3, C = 13.39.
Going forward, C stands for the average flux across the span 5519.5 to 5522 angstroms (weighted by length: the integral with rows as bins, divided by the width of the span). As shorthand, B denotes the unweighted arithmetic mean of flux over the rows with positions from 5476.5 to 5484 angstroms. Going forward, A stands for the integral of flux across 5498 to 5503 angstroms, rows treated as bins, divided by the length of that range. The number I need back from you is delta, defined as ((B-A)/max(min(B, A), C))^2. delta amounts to 0.0041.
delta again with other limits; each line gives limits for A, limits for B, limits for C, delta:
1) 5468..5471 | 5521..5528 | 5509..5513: 0.0068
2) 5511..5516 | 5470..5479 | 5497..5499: 0.0005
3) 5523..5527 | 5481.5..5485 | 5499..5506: 0.0107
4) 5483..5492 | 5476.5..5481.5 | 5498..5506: 0.0017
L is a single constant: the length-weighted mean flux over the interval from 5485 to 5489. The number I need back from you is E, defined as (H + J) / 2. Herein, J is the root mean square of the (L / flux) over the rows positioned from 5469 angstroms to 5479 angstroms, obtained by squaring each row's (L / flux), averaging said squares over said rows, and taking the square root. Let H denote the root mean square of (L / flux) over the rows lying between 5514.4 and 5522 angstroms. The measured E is 0.99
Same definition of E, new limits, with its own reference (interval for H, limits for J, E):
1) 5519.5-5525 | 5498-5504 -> 1.01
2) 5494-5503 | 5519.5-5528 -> 0.99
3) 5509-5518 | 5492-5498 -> 1.03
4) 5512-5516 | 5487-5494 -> 1.02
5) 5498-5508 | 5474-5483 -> 1.02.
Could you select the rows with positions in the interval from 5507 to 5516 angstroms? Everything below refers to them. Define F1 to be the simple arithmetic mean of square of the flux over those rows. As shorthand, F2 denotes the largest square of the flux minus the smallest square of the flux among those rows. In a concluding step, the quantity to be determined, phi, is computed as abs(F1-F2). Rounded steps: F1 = 175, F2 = 43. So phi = 132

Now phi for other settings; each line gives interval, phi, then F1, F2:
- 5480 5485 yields 151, 168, 17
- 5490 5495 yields 126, 164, 38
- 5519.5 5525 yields 185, 200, 15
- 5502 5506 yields 144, 164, 20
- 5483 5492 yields 145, 173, 28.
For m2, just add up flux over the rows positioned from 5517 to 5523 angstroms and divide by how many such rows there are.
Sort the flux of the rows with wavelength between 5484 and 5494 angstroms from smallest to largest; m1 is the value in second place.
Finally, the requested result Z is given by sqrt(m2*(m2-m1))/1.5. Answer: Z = 2.7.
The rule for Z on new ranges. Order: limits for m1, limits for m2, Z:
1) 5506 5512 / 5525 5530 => 2.8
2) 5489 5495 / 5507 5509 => 1.7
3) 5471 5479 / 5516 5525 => 1.5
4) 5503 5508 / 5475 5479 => 2.2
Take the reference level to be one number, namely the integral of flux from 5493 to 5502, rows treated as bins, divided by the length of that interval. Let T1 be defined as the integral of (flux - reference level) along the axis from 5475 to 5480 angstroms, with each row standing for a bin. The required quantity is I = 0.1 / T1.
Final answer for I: 0.019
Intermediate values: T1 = 5.4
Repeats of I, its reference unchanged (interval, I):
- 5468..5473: 0.037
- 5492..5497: 0.186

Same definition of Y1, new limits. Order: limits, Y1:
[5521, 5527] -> 5523.97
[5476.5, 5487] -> 5478.37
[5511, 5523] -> 5521.43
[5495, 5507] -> 5506.19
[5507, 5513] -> 5512.54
